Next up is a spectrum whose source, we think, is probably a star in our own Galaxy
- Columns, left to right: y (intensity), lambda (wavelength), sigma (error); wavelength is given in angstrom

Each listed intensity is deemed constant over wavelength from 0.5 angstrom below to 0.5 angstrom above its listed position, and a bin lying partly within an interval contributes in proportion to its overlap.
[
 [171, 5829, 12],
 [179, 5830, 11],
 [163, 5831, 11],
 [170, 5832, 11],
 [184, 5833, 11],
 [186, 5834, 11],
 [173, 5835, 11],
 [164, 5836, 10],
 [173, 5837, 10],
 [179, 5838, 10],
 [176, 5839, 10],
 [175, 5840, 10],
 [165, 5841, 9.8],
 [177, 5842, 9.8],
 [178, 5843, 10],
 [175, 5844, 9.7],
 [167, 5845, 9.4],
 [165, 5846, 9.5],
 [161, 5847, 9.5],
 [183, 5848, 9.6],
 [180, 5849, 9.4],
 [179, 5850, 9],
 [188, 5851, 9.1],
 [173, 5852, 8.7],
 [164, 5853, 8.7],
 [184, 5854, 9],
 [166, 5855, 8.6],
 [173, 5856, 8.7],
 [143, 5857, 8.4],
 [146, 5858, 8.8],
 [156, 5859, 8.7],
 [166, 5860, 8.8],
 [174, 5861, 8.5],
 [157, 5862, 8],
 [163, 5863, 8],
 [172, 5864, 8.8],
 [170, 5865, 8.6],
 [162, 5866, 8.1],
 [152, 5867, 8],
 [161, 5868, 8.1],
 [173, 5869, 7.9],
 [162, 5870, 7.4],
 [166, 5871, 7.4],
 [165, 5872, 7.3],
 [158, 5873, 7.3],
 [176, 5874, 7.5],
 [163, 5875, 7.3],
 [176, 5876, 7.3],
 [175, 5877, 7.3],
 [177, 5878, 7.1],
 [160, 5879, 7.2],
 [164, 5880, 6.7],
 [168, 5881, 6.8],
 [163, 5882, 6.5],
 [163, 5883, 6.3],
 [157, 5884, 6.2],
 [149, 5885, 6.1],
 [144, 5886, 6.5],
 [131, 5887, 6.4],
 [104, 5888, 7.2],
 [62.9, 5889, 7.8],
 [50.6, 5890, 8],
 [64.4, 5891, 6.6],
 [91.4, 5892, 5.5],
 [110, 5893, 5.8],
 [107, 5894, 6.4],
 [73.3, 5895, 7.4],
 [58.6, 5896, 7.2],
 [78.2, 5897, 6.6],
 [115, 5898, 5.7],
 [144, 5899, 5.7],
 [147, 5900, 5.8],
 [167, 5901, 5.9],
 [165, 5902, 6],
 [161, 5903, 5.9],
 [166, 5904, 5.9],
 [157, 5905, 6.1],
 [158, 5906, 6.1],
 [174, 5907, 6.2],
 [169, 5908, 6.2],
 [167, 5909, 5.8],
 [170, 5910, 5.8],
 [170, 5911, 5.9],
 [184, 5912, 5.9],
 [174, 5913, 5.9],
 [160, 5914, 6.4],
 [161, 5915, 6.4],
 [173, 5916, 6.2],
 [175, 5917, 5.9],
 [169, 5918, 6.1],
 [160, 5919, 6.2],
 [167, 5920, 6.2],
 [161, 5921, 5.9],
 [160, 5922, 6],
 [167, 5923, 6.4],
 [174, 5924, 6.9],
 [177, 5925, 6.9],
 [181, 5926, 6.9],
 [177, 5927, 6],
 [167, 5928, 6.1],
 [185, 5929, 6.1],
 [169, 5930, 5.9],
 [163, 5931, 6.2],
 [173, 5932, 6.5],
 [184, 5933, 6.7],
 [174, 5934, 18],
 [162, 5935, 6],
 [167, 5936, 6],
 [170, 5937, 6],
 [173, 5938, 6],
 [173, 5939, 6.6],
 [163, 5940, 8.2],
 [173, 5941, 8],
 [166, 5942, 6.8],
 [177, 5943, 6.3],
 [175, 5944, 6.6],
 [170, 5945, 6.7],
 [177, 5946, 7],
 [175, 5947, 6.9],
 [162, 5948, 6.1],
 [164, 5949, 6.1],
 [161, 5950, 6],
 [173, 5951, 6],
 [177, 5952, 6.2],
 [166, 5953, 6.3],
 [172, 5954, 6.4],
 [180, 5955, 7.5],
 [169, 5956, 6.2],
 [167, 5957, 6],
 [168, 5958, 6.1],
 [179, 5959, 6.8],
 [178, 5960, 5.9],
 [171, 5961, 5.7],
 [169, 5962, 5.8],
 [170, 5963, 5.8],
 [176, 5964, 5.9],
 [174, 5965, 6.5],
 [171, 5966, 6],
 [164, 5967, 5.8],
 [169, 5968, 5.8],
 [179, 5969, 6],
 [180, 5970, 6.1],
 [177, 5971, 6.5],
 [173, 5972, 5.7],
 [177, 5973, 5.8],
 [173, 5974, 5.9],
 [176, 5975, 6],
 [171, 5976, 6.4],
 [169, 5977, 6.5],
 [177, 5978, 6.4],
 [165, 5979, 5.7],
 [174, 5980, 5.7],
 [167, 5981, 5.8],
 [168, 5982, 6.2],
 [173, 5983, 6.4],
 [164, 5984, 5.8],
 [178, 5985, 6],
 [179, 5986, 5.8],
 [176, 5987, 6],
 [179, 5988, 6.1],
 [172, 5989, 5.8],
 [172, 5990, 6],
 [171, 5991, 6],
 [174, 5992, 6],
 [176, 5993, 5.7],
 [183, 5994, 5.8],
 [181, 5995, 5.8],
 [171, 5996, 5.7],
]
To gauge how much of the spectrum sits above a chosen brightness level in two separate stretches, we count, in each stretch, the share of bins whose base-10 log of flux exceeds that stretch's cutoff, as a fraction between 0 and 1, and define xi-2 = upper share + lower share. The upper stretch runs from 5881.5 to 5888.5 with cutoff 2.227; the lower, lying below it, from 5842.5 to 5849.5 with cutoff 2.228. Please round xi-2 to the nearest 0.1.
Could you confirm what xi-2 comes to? 0.6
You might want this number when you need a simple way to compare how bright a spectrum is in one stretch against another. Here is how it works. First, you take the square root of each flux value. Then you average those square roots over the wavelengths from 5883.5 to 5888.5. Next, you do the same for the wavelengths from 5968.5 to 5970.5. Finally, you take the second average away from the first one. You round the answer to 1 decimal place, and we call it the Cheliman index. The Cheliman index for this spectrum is -1.7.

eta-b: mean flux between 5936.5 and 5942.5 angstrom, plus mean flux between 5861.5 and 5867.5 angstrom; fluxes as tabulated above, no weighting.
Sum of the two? 332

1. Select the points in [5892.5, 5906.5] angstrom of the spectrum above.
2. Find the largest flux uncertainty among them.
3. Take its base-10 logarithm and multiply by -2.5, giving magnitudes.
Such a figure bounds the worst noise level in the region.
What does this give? -2.17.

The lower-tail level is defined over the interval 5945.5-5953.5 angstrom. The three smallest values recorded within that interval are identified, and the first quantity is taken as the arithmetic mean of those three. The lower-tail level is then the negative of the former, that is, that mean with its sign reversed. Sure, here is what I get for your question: -162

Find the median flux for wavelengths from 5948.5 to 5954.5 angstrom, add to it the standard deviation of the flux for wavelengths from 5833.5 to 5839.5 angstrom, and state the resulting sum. 176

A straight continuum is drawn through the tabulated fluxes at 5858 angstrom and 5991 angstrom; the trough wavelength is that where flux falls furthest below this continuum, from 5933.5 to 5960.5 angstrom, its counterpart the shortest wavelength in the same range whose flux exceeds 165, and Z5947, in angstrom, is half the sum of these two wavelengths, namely 5942.0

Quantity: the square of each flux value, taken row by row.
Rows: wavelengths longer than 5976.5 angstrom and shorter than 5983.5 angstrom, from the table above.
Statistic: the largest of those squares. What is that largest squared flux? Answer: 31329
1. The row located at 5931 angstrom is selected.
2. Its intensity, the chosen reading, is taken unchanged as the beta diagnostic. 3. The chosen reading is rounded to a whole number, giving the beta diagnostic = 163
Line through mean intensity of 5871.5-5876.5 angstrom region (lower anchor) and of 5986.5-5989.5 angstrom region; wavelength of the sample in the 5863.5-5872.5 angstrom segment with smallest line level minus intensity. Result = 5869 angstrom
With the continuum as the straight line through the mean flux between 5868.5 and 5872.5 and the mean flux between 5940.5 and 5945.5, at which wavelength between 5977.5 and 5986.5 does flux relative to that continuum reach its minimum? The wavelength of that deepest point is 5984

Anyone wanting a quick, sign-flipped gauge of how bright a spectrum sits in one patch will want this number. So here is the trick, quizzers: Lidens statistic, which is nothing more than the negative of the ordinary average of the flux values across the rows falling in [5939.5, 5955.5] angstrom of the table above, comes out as -171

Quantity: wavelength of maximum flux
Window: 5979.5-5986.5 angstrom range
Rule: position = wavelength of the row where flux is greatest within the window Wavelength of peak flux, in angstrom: 5986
